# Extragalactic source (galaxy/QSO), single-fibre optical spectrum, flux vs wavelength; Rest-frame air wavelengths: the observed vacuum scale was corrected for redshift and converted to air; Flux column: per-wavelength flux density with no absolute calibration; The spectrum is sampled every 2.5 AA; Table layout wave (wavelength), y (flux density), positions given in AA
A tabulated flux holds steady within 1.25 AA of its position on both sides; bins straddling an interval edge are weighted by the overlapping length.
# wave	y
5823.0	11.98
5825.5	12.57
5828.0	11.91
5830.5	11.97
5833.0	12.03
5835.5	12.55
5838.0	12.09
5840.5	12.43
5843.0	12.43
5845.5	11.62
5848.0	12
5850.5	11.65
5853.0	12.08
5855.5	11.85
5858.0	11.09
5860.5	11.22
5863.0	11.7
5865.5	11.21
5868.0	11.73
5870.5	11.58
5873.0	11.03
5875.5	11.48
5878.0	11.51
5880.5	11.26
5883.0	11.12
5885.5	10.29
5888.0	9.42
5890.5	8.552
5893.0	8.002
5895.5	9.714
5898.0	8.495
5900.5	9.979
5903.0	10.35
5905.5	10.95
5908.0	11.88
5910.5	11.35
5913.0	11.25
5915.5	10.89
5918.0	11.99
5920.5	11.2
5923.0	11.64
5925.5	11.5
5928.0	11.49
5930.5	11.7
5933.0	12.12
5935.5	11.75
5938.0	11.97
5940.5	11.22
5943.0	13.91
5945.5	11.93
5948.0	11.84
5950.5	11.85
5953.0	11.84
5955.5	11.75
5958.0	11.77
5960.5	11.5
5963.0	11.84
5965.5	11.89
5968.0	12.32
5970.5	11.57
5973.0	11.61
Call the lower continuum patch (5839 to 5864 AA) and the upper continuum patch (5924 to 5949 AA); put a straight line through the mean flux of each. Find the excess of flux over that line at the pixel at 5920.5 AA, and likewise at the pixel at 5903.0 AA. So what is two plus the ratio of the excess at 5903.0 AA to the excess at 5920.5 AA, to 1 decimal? 4.1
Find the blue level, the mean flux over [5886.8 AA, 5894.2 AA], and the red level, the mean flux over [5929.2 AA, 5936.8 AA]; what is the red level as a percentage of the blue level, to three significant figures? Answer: 137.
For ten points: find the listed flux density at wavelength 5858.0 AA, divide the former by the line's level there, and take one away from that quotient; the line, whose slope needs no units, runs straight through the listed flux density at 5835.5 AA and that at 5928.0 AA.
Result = -0.10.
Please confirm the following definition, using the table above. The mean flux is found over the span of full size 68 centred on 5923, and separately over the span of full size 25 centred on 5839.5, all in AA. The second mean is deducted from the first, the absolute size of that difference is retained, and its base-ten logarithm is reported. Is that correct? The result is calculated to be 0.0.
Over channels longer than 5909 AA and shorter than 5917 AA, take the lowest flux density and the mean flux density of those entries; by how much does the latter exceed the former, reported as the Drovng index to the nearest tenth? 0.3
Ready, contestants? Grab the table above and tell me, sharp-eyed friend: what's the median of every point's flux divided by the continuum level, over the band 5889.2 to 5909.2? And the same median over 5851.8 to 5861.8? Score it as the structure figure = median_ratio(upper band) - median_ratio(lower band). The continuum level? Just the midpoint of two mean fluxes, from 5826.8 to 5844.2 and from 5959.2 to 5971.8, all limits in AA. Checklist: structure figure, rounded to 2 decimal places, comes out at -0.14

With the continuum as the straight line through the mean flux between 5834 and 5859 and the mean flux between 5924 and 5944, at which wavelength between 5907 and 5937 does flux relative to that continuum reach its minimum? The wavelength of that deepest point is 5915.5 AA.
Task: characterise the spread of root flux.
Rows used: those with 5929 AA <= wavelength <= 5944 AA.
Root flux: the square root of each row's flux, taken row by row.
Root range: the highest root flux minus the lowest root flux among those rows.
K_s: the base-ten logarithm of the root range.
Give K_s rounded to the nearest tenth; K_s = -0.4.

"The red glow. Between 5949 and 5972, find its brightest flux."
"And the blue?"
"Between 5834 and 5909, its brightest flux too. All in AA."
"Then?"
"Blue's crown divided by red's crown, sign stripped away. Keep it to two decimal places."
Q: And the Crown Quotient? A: 1.02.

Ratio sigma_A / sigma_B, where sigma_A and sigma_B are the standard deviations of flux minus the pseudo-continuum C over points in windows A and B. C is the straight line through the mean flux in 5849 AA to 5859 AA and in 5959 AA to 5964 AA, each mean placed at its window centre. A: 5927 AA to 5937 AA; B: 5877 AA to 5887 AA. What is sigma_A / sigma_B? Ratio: 0.5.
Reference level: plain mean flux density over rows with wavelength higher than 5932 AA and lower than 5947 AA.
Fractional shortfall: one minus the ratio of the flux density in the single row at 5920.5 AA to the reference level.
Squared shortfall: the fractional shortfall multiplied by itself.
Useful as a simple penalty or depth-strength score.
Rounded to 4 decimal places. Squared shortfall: 0.0061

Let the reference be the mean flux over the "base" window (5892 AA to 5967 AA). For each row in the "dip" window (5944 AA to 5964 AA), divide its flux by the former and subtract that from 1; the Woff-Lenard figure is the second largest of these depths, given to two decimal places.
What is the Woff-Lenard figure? -0.04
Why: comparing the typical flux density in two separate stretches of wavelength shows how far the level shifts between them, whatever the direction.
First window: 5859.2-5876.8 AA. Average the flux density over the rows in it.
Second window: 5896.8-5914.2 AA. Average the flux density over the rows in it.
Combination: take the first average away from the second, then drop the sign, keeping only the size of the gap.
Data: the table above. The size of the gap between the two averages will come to 0.81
